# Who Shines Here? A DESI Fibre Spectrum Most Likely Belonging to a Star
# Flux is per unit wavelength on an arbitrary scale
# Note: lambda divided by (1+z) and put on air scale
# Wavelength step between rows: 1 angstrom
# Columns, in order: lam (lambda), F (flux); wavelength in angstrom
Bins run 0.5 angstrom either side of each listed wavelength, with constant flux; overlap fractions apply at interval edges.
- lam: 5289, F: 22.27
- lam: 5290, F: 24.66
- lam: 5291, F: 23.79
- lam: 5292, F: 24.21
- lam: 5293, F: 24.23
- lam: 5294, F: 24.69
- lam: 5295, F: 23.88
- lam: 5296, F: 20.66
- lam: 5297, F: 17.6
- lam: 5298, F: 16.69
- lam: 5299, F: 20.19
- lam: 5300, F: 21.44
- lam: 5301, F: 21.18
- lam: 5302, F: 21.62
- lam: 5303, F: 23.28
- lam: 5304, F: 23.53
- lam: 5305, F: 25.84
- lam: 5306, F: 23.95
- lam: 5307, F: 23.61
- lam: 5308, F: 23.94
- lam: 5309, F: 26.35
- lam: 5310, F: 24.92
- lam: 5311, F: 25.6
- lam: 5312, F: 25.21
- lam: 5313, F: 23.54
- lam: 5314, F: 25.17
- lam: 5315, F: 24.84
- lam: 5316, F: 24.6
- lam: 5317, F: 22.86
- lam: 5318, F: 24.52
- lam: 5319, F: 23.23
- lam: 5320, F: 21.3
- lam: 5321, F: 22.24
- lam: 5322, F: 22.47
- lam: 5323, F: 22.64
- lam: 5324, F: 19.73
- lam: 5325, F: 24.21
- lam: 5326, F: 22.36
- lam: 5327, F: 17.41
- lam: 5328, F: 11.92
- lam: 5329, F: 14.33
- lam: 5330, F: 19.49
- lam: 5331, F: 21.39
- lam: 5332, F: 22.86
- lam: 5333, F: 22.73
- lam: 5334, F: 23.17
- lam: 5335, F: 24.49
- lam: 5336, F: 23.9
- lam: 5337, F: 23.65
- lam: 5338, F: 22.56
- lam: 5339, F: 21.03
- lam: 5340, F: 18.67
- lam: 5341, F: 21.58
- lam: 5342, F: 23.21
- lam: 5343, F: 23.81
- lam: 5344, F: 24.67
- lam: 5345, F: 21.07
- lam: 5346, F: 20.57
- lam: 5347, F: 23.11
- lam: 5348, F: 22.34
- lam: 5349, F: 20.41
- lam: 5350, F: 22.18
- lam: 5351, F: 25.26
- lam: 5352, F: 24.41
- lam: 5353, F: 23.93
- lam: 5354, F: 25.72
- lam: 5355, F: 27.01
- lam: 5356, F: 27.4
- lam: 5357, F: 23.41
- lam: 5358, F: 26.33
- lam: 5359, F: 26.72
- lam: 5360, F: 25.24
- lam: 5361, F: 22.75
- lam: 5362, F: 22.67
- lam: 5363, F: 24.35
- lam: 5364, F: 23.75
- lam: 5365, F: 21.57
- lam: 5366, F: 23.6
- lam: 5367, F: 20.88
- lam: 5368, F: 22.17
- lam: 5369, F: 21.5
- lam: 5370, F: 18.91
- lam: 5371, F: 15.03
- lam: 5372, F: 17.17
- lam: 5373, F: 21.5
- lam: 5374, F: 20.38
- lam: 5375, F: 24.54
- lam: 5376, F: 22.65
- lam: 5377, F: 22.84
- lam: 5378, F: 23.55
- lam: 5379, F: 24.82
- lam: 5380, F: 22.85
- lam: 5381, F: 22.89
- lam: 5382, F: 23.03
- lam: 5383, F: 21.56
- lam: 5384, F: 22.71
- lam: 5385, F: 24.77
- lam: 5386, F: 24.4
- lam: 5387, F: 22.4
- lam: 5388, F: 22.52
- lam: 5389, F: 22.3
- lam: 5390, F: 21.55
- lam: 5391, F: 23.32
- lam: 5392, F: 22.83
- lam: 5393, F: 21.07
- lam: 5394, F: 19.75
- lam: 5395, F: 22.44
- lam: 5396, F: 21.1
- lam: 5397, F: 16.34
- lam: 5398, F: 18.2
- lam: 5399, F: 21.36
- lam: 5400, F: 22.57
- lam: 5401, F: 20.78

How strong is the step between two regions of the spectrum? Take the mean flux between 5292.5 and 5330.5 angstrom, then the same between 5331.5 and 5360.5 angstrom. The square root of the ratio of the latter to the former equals 1.03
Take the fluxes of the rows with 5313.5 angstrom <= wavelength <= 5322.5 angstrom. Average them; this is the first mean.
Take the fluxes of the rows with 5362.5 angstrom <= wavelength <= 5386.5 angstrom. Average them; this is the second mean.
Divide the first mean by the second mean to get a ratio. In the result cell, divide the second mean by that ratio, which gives 21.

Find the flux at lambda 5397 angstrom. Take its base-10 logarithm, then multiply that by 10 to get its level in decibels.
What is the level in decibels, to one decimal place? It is 12.1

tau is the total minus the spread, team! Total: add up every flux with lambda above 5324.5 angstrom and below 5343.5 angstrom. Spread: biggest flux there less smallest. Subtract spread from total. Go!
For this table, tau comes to 390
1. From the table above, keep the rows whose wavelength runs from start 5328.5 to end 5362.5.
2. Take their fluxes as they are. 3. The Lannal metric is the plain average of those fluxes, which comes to 23.0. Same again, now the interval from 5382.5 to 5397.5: 21.9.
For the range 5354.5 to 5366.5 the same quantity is 24.6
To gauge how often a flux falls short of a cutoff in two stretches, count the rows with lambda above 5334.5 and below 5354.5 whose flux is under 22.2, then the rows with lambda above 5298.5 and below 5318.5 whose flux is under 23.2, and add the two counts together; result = 12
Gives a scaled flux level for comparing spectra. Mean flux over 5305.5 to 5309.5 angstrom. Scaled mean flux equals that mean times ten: 245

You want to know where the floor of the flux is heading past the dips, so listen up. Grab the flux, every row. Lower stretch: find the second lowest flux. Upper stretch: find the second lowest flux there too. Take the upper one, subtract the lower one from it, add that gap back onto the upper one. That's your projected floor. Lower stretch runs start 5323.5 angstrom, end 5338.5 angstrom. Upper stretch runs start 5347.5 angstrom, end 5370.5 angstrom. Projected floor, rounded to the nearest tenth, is 26.5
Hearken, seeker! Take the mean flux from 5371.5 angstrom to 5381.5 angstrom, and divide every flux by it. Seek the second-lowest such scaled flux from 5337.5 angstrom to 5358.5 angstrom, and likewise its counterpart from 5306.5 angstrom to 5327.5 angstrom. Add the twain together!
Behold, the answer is 1.80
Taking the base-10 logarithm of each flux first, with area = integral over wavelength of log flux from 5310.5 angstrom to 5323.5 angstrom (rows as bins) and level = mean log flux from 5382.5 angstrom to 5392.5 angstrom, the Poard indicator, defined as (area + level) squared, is 370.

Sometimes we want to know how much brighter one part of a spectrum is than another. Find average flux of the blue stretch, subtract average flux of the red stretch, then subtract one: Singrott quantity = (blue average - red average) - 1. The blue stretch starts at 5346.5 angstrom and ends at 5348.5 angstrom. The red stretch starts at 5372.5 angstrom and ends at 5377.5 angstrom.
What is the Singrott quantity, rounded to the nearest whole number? -1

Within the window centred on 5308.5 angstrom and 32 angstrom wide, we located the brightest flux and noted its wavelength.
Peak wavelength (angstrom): 5309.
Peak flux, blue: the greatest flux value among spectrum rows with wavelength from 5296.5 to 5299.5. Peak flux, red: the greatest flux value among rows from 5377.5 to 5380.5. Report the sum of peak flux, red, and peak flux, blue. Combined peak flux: 45.0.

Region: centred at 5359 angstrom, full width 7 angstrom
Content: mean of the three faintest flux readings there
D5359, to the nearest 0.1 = 22.9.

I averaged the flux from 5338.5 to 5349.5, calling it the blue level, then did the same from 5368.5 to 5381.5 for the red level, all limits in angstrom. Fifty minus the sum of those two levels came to 6.7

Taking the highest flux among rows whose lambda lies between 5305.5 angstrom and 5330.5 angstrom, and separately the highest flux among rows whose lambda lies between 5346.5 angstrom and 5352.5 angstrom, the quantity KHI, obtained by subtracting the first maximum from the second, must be -1.1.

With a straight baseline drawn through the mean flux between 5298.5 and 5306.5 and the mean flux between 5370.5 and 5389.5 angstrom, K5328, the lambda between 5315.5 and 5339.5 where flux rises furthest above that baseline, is 5316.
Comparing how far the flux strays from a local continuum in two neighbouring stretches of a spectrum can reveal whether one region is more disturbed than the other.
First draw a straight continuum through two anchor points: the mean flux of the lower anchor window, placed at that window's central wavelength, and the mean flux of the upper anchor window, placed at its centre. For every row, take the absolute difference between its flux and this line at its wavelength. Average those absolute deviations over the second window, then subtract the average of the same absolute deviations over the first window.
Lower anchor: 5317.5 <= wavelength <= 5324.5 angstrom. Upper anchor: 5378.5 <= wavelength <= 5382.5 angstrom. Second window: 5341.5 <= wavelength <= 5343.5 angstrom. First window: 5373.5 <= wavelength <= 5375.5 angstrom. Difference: -1.3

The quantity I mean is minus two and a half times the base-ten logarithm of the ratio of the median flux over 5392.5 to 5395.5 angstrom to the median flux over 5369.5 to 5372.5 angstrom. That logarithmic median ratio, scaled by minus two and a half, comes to -0.22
